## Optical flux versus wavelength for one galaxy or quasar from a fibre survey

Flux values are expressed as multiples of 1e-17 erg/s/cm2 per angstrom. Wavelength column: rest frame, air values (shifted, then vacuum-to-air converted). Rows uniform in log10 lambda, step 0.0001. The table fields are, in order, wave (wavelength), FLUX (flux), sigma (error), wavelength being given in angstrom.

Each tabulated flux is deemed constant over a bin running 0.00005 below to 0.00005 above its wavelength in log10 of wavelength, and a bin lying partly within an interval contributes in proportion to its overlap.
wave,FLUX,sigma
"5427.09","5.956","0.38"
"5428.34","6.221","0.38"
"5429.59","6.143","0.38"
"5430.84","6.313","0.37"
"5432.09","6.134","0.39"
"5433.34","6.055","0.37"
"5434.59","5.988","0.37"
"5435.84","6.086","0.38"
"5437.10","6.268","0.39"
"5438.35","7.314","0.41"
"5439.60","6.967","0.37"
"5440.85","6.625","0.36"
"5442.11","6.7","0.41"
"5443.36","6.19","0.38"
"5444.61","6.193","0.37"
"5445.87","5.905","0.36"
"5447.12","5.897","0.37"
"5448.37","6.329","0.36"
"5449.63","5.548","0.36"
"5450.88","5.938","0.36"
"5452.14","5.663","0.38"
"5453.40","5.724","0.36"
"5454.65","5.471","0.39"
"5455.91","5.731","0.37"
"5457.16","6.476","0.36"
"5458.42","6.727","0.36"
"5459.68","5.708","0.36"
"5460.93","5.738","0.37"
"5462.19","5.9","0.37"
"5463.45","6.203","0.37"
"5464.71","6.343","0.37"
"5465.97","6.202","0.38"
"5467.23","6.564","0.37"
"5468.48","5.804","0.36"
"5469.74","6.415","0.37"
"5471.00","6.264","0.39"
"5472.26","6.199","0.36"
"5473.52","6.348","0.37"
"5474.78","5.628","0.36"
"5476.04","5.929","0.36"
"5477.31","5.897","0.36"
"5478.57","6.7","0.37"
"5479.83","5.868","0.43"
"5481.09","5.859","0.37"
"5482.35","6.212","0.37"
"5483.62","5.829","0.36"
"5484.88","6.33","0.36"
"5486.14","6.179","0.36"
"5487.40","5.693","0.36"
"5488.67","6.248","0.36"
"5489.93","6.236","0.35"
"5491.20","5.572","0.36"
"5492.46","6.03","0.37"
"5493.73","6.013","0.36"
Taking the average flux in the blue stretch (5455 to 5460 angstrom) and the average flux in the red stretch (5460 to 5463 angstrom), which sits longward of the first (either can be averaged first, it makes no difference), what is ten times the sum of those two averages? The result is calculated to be 119.8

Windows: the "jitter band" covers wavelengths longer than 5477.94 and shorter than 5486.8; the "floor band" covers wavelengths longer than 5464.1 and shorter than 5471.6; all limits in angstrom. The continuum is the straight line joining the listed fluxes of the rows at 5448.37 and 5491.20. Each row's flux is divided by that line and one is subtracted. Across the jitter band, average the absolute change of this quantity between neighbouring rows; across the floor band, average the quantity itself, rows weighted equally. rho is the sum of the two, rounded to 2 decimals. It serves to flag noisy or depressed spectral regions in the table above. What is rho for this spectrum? 0.11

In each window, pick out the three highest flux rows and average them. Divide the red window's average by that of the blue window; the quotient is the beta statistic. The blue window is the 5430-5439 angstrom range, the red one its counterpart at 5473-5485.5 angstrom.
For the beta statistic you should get 0.97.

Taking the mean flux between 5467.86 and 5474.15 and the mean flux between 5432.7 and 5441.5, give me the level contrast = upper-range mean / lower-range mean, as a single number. 0.96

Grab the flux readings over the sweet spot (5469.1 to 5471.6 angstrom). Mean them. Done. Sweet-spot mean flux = 6.34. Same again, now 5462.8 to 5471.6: 6.26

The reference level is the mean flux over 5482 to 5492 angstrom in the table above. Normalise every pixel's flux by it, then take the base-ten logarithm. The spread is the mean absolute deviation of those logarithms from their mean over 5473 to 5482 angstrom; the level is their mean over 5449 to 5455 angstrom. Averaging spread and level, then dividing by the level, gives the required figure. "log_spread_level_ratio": 0.1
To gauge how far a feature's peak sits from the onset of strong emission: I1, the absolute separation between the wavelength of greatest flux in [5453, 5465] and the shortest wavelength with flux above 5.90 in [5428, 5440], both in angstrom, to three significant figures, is 30.1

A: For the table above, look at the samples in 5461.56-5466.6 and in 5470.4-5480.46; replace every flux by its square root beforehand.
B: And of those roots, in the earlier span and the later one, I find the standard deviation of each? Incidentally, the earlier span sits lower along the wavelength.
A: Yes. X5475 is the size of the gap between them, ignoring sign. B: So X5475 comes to 0.031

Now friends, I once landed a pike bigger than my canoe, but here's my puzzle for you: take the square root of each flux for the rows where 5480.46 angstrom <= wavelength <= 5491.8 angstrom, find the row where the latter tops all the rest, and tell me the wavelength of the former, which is 5484.88 angstrom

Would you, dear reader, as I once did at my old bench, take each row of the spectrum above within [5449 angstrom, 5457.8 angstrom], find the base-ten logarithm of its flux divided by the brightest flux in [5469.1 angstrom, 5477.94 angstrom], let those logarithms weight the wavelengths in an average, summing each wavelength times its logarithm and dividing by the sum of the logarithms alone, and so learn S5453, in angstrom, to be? 5452.8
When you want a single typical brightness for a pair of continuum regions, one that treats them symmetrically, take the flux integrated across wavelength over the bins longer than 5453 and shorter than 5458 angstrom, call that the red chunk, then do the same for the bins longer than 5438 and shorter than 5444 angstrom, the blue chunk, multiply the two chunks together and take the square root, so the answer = 35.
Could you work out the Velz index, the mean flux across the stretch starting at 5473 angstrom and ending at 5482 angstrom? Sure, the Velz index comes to 6.03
